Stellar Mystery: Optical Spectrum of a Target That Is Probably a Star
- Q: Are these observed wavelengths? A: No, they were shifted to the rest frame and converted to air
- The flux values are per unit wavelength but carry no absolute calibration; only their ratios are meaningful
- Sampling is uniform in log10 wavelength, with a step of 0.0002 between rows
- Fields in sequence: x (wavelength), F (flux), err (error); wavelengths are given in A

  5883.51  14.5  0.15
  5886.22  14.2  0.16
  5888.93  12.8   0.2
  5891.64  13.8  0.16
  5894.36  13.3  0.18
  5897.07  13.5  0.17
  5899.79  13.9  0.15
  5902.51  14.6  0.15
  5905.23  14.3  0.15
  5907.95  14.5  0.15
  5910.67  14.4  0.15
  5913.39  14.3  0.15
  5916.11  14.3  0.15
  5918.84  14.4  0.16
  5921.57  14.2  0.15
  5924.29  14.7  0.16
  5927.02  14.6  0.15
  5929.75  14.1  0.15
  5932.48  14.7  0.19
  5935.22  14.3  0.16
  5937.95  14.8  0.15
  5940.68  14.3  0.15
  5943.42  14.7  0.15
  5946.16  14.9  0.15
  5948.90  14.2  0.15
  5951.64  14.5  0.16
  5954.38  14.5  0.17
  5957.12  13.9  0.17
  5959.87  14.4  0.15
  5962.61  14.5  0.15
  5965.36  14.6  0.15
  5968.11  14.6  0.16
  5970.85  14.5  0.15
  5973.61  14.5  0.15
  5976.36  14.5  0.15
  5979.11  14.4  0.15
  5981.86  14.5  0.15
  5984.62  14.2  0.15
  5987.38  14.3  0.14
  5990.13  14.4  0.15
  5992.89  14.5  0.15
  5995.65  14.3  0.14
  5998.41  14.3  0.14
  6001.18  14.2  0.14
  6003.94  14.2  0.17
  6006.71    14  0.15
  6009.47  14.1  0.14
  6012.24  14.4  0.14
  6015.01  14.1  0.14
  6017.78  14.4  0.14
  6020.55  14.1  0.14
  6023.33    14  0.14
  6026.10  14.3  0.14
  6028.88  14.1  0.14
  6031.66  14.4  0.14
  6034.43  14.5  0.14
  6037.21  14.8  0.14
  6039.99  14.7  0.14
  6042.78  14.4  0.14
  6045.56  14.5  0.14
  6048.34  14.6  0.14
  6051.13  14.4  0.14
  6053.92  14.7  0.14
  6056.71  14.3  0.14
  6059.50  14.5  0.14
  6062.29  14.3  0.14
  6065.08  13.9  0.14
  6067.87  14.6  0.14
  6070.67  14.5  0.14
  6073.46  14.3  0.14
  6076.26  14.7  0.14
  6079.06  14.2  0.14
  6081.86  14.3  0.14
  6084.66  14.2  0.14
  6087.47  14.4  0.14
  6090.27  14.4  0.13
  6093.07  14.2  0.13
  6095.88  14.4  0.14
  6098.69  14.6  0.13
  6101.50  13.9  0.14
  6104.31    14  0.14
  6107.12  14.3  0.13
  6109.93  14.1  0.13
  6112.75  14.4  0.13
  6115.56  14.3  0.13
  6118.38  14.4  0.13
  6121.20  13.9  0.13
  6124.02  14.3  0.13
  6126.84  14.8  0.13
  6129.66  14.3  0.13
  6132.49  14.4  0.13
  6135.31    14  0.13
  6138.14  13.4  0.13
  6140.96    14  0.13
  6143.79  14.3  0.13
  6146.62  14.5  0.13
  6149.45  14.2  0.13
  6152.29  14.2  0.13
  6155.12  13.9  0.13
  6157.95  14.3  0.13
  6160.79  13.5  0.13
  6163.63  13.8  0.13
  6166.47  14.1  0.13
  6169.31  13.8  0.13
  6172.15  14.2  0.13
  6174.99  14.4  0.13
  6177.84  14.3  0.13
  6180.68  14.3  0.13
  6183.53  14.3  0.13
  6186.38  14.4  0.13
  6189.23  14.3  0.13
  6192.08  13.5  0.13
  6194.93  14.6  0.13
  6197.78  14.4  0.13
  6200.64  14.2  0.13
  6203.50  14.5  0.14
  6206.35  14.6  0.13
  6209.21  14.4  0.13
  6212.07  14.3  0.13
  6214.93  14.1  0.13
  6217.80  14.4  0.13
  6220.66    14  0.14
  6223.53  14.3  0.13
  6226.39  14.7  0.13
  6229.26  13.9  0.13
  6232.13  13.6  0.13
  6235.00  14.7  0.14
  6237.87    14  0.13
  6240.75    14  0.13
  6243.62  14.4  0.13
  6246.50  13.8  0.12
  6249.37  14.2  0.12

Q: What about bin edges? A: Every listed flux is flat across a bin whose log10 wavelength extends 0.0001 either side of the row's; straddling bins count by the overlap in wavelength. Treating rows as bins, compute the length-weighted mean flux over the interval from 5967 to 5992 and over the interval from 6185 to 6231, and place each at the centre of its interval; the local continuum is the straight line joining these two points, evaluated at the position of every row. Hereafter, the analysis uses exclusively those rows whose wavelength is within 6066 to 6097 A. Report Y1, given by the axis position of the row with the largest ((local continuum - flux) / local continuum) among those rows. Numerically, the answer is 6079.06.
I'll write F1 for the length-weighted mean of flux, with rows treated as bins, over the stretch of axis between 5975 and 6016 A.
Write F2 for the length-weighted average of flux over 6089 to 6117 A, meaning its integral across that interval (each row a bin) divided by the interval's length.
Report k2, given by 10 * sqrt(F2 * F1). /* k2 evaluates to 143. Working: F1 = 14.3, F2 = 14.3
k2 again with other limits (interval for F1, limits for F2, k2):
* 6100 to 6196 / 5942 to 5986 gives 143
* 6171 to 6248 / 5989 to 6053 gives 143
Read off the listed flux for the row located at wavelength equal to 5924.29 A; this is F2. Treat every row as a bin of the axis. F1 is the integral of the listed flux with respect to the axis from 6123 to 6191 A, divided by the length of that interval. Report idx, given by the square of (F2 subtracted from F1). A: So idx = 0.29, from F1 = 14.2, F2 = 14.7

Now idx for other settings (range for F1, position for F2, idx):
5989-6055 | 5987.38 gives 0.00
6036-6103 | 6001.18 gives 0.04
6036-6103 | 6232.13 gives 0.65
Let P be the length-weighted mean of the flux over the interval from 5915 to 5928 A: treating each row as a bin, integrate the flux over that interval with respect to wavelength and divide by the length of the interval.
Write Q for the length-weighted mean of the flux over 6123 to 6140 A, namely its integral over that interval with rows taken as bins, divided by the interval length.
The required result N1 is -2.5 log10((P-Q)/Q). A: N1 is 4.4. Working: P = 14.4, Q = 14.20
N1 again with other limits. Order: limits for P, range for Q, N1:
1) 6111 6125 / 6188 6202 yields 6.1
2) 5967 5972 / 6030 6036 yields 5.2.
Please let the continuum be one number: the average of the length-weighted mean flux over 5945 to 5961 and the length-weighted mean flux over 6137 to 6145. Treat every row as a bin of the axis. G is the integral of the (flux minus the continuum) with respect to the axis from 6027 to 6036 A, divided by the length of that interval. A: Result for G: 0.19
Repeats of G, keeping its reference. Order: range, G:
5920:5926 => 0.30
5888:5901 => -0.68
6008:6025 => 0.03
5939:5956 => 0.36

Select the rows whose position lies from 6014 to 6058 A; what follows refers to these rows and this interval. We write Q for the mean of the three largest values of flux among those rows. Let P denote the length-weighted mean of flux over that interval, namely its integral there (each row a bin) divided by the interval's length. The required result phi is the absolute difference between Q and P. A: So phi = 0.34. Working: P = 14.4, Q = 14.7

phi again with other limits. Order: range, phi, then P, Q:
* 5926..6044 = 0.45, 14.4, 14.8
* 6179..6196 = 0.20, 14.2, 14.4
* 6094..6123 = 0.24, 14.2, 14.5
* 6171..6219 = 0.26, 14.3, 14.6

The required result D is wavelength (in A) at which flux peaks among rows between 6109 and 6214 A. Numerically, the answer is 6126.84 A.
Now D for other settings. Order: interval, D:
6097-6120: 6098.69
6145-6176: 6146.62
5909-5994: 5946.16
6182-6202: 6194.93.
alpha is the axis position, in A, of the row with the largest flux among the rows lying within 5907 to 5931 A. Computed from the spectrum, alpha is 5924.29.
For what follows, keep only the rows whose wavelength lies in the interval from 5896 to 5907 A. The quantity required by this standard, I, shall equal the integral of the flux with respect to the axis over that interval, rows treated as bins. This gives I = 155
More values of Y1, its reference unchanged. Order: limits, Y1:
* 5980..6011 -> 6006.71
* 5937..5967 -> 5957.12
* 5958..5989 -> 5984.62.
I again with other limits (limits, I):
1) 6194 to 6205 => 159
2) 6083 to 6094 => 157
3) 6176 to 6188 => 172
